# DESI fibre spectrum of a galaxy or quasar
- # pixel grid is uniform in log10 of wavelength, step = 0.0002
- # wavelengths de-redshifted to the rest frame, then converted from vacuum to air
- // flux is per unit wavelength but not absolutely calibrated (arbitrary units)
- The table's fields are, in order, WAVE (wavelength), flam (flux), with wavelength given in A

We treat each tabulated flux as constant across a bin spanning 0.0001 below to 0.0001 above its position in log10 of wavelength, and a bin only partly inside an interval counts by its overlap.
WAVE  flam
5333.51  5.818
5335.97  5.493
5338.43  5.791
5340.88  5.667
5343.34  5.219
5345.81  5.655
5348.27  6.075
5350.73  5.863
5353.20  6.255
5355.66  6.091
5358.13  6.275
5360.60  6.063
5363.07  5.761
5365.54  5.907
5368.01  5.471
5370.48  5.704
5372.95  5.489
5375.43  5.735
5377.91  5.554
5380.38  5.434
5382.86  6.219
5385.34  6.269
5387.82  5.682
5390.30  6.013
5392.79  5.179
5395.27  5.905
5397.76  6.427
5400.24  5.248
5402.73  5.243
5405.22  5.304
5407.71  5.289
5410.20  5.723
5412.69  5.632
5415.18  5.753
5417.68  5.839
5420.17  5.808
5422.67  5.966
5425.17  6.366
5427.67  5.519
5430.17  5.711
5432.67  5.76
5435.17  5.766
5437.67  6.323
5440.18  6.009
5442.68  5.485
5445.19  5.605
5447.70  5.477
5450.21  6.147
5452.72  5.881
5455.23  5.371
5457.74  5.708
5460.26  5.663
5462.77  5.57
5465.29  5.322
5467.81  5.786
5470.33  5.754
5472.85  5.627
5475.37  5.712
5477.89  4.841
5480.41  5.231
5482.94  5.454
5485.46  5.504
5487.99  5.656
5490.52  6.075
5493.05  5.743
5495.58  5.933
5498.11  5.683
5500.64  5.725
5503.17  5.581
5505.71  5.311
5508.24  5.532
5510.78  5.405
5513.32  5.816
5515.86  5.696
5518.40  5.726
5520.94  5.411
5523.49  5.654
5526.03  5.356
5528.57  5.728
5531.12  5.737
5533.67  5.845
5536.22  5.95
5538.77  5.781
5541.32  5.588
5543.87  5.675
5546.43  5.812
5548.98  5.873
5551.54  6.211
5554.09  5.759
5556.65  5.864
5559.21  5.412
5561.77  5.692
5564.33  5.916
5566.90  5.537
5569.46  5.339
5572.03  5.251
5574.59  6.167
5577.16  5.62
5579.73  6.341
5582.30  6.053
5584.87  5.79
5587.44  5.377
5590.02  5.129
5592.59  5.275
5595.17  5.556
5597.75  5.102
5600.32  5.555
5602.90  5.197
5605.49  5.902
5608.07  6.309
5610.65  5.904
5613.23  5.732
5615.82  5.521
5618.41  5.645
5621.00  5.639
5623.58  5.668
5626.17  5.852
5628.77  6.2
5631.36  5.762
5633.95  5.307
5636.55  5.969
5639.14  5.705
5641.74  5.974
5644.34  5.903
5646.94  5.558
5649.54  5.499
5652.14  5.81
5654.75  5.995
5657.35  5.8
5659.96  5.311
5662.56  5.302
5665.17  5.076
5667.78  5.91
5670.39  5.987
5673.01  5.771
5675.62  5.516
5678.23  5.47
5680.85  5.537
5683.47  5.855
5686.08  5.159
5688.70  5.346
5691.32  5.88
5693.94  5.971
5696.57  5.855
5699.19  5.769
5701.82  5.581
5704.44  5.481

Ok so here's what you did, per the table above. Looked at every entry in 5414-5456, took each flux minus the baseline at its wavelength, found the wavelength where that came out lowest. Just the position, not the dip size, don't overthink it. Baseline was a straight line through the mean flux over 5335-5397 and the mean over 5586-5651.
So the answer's 5455.23 A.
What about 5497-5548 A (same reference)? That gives 5505.71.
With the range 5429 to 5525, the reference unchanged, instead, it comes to 5477.89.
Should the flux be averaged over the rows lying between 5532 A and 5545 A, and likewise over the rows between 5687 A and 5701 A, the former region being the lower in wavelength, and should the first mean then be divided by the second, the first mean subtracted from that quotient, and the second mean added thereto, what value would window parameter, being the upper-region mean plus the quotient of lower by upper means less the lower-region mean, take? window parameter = 1.0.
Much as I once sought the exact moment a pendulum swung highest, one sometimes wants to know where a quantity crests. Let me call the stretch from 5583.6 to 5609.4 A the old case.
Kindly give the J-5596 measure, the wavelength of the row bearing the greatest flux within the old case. 5608.07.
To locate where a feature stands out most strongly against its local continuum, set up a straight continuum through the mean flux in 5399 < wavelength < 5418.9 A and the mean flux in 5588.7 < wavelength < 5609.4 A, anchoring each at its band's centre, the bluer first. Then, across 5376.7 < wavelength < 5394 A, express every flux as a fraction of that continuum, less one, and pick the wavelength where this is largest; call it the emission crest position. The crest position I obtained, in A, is 5385.34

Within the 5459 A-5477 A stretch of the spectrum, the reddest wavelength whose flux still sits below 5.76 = 5475.37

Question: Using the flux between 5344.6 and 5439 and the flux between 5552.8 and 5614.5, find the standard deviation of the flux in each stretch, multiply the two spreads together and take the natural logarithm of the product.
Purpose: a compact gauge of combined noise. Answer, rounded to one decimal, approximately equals -2.1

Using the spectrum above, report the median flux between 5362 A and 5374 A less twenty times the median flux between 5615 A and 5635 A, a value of -107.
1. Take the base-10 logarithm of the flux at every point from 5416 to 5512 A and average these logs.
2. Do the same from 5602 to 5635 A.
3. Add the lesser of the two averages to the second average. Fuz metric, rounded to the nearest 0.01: 1.51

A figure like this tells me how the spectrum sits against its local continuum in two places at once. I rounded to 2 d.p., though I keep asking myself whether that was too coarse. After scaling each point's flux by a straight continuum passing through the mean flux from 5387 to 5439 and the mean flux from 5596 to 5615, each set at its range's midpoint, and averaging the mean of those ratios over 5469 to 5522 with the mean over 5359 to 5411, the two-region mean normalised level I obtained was 0.99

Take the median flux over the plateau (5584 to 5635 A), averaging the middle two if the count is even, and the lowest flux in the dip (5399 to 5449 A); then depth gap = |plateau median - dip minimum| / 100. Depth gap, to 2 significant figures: 0.0040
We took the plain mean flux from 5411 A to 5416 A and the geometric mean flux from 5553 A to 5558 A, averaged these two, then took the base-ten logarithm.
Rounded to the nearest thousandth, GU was 0.760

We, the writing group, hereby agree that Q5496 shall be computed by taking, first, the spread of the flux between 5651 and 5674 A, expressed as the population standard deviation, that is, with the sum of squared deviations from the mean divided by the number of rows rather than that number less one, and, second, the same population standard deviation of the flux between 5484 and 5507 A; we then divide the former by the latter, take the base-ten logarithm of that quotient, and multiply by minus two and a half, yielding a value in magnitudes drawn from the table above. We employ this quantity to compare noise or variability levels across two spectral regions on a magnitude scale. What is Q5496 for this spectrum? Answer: -0.45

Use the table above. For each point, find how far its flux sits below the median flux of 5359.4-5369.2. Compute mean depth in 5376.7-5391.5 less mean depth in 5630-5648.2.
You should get -0.12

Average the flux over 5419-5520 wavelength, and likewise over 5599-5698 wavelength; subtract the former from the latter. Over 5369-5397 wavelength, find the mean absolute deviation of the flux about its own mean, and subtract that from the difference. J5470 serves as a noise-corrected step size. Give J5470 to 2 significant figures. -0.25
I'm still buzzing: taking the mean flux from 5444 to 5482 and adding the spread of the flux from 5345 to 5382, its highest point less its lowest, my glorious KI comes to 6.4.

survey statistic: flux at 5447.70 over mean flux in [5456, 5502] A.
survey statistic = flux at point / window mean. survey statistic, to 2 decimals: 0.98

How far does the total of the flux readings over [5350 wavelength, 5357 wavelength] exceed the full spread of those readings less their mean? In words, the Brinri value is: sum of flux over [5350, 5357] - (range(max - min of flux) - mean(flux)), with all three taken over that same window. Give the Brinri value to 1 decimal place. 23.9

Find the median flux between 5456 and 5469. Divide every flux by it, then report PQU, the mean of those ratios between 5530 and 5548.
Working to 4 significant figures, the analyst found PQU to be 1.019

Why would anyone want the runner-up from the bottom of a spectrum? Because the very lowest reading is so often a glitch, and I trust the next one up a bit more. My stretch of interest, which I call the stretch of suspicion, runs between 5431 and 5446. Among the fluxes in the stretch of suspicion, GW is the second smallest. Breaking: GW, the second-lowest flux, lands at 5.605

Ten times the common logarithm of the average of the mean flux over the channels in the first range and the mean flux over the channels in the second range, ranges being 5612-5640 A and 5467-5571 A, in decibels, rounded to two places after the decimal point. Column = 7.55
